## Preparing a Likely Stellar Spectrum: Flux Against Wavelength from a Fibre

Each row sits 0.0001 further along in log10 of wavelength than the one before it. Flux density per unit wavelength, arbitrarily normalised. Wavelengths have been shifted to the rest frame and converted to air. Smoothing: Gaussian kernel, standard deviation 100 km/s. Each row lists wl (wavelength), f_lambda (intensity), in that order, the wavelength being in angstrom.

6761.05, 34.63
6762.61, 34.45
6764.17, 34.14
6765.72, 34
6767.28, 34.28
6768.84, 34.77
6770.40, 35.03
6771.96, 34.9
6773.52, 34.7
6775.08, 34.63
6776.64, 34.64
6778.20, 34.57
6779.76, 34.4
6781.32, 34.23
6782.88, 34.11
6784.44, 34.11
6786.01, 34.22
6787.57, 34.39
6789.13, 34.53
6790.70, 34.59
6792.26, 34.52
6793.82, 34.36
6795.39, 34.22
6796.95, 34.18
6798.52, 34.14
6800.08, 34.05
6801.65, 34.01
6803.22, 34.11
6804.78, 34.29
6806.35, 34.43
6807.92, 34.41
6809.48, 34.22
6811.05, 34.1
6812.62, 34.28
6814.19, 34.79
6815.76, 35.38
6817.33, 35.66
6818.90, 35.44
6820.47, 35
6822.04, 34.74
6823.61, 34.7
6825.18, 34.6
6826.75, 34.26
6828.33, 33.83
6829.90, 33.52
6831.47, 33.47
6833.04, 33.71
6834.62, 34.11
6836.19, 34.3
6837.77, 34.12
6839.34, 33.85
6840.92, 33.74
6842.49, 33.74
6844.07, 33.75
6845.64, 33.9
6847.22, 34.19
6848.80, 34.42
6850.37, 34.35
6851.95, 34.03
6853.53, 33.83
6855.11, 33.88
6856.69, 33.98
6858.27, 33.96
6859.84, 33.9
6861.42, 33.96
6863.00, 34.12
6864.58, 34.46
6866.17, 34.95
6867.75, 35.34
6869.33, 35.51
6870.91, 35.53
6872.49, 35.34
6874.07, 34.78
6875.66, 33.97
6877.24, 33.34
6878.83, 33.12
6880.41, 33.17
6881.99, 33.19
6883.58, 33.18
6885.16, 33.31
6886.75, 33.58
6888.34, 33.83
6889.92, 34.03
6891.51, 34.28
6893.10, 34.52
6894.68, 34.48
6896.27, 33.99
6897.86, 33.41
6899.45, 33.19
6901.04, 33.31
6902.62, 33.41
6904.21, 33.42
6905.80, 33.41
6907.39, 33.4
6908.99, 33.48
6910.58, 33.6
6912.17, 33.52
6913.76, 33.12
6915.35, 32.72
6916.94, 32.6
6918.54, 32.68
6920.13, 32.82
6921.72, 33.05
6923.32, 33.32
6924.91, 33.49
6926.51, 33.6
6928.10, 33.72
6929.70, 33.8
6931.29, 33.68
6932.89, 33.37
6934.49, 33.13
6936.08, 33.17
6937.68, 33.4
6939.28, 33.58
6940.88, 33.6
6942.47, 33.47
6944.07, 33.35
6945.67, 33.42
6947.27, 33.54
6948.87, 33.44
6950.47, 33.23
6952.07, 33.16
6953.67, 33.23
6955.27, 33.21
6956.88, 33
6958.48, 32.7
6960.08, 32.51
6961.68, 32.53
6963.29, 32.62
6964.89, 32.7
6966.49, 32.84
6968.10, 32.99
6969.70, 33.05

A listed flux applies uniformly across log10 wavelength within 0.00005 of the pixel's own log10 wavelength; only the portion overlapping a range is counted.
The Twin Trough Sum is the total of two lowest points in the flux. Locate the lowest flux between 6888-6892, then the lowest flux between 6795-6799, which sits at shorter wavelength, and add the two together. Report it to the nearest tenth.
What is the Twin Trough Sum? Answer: 68.0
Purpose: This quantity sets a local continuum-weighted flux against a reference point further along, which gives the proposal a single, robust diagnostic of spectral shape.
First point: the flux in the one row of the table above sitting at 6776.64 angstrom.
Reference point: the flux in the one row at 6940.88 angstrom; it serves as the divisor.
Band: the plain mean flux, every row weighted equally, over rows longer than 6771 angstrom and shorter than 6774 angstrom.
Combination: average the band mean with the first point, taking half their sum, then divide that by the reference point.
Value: 1.03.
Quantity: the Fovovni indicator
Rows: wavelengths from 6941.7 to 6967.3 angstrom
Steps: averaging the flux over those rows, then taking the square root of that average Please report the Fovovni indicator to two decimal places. 5.75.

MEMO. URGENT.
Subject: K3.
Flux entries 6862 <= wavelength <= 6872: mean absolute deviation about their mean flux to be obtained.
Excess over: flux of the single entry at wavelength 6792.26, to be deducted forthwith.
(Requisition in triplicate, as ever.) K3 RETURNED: -34.0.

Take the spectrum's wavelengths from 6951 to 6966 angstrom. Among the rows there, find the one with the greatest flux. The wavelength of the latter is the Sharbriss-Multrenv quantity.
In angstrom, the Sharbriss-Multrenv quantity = 6953.67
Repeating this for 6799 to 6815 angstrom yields 6814.19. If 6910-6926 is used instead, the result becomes 6910.58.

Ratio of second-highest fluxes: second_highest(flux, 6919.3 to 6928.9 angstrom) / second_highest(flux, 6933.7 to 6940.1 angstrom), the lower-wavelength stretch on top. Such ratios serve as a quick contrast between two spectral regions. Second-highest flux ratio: 1.006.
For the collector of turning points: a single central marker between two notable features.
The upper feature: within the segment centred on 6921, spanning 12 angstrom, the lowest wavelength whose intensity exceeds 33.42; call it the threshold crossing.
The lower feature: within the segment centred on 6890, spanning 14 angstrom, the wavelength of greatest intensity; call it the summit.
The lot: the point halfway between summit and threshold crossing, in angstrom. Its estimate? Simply 6909.0 angstrom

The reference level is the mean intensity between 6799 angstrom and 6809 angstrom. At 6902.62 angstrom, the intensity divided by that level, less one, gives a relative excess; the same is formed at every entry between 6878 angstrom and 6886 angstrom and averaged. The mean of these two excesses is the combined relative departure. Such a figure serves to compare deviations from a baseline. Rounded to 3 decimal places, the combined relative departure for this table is -0.027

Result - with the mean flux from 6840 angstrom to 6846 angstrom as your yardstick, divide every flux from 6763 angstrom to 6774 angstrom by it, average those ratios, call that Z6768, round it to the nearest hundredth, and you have 1.02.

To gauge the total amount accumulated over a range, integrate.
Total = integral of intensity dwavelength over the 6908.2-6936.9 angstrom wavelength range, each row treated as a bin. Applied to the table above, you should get 955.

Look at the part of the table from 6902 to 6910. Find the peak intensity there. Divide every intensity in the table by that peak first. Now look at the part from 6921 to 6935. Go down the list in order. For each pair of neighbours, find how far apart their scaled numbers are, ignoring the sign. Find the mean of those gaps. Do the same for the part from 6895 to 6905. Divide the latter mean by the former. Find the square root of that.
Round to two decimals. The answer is 1.08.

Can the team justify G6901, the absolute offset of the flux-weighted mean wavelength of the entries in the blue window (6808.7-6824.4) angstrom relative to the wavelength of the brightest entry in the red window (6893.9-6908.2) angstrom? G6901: 78.1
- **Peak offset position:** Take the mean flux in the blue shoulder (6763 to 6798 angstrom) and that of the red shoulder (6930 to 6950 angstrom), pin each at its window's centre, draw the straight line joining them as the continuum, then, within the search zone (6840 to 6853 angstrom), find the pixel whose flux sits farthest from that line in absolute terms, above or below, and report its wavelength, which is 6848.80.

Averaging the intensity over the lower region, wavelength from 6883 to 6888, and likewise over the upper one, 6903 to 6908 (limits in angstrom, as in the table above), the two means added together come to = 66.8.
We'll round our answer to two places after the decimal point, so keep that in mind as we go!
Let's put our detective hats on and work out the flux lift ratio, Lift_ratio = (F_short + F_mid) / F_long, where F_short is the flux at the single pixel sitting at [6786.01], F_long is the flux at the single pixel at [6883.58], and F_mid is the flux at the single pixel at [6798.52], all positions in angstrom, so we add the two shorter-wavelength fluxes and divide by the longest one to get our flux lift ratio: 2.06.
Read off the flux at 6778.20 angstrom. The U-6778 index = 34.57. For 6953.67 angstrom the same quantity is 33.23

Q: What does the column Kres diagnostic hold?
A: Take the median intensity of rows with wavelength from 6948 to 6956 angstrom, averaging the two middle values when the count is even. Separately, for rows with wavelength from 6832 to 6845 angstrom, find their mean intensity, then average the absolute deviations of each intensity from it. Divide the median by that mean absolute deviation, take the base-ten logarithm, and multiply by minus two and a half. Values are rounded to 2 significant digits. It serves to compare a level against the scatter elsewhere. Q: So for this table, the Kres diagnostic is -5.6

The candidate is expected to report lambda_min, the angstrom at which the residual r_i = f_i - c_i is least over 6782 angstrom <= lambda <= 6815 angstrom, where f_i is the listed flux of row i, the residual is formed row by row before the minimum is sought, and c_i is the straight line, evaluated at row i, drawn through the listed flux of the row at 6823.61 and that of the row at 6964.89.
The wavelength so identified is 6782.88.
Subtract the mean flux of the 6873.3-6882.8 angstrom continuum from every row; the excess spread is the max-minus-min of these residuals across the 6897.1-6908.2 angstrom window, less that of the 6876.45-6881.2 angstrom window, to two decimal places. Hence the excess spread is 0.01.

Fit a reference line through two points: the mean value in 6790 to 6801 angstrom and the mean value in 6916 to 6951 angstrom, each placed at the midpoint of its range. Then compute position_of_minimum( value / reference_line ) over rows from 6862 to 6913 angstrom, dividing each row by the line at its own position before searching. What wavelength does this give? 6878.83 angstrom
